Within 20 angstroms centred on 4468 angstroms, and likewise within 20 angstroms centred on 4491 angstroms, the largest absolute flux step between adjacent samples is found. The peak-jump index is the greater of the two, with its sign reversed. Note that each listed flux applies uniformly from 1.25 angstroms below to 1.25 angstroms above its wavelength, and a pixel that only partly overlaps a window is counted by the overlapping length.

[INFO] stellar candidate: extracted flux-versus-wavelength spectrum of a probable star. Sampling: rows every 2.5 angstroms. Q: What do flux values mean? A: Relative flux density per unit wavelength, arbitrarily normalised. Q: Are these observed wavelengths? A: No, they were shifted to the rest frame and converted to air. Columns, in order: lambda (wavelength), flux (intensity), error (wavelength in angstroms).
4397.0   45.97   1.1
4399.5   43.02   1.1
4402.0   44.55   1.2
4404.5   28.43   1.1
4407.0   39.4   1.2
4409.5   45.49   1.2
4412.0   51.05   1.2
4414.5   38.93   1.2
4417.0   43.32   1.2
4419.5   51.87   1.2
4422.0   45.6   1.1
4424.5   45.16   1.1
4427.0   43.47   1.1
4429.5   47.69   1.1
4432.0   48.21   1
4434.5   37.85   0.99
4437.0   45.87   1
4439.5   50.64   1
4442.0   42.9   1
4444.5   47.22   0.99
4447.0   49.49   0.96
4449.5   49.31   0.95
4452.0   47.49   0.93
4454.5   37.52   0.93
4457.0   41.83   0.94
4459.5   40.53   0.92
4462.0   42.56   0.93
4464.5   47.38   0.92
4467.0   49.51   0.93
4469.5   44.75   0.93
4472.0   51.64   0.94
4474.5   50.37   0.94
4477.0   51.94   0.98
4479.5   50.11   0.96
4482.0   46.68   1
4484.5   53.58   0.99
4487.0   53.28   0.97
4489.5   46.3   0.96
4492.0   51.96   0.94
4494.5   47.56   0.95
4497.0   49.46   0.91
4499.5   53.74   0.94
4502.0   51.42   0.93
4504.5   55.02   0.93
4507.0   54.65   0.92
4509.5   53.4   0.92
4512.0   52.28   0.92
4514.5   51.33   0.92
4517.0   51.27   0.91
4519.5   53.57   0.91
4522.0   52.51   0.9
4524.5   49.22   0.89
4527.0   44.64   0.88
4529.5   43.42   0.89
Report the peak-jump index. -7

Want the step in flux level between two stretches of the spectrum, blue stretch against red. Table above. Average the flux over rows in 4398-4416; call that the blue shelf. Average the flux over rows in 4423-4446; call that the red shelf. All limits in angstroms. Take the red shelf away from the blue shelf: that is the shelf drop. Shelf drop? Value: -3.9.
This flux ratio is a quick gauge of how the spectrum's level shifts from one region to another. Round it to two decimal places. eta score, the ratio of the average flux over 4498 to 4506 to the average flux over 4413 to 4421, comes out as 1.19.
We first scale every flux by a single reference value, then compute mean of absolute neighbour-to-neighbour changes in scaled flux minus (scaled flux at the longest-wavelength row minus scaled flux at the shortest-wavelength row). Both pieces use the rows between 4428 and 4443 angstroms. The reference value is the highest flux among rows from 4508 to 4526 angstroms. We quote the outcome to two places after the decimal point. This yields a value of 0.21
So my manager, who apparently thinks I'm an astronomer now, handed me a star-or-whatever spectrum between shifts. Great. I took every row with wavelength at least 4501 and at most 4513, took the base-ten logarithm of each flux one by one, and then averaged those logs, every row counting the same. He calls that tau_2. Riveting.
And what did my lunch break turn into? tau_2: 1.73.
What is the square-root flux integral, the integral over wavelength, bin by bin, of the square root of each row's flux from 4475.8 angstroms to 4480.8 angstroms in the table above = 36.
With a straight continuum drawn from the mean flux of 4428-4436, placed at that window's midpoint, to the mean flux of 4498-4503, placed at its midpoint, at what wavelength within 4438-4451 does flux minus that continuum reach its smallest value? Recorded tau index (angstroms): 4442.0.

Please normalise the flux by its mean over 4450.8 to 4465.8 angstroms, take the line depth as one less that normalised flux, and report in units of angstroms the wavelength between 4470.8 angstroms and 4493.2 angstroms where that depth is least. 4484.5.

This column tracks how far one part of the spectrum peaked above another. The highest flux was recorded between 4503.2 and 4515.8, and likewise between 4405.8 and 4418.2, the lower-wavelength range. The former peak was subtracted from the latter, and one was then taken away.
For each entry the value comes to -5.0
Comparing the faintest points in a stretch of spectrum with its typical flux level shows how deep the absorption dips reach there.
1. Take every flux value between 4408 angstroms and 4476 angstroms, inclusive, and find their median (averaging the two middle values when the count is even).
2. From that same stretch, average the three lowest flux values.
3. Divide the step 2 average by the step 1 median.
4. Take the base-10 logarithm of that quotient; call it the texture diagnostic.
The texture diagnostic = -0.08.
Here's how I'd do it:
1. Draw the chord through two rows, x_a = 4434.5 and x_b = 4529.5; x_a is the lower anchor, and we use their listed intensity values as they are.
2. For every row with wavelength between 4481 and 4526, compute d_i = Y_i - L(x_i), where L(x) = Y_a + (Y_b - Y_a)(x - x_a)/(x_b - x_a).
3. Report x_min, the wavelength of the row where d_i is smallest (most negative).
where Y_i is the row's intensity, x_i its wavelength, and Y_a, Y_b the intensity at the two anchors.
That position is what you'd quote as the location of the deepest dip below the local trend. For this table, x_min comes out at 4489.5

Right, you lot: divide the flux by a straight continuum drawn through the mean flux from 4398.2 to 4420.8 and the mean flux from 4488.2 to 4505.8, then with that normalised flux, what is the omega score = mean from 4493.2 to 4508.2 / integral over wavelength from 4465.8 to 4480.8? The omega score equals 0.0663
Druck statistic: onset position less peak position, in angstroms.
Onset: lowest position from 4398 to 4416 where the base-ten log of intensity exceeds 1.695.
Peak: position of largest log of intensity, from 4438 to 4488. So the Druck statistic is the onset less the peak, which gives -72.5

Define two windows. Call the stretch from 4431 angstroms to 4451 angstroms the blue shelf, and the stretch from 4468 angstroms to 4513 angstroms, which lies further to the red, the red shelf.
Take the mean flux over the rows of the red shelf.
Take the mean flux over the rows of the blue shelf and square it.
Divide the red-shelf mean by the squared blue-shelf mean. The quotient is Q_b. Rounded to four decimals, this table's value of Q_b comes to 0.0237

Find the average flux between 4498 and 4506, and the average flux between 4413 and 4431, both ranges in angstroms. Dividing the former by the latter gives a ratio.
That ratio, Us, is 1.18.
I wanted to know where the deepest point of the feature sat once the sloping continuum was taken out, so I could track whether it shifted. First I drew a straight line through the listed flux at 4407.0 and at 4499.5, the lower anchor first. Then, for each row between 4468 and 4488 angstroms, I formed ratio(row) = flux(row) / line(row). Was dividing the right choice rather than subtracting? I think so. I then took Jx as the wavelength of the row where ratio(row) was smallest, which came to 4469.5 angstroms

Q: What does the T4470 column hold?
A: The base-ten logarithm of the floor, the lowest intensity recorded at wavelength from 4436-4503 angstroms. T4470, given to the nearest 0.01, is 1.57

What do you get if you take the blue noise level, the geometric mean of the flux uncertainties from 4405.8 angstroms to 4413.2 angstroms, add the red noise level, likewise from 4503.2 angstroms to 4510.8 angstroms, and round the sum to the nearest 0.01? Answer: 2.12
